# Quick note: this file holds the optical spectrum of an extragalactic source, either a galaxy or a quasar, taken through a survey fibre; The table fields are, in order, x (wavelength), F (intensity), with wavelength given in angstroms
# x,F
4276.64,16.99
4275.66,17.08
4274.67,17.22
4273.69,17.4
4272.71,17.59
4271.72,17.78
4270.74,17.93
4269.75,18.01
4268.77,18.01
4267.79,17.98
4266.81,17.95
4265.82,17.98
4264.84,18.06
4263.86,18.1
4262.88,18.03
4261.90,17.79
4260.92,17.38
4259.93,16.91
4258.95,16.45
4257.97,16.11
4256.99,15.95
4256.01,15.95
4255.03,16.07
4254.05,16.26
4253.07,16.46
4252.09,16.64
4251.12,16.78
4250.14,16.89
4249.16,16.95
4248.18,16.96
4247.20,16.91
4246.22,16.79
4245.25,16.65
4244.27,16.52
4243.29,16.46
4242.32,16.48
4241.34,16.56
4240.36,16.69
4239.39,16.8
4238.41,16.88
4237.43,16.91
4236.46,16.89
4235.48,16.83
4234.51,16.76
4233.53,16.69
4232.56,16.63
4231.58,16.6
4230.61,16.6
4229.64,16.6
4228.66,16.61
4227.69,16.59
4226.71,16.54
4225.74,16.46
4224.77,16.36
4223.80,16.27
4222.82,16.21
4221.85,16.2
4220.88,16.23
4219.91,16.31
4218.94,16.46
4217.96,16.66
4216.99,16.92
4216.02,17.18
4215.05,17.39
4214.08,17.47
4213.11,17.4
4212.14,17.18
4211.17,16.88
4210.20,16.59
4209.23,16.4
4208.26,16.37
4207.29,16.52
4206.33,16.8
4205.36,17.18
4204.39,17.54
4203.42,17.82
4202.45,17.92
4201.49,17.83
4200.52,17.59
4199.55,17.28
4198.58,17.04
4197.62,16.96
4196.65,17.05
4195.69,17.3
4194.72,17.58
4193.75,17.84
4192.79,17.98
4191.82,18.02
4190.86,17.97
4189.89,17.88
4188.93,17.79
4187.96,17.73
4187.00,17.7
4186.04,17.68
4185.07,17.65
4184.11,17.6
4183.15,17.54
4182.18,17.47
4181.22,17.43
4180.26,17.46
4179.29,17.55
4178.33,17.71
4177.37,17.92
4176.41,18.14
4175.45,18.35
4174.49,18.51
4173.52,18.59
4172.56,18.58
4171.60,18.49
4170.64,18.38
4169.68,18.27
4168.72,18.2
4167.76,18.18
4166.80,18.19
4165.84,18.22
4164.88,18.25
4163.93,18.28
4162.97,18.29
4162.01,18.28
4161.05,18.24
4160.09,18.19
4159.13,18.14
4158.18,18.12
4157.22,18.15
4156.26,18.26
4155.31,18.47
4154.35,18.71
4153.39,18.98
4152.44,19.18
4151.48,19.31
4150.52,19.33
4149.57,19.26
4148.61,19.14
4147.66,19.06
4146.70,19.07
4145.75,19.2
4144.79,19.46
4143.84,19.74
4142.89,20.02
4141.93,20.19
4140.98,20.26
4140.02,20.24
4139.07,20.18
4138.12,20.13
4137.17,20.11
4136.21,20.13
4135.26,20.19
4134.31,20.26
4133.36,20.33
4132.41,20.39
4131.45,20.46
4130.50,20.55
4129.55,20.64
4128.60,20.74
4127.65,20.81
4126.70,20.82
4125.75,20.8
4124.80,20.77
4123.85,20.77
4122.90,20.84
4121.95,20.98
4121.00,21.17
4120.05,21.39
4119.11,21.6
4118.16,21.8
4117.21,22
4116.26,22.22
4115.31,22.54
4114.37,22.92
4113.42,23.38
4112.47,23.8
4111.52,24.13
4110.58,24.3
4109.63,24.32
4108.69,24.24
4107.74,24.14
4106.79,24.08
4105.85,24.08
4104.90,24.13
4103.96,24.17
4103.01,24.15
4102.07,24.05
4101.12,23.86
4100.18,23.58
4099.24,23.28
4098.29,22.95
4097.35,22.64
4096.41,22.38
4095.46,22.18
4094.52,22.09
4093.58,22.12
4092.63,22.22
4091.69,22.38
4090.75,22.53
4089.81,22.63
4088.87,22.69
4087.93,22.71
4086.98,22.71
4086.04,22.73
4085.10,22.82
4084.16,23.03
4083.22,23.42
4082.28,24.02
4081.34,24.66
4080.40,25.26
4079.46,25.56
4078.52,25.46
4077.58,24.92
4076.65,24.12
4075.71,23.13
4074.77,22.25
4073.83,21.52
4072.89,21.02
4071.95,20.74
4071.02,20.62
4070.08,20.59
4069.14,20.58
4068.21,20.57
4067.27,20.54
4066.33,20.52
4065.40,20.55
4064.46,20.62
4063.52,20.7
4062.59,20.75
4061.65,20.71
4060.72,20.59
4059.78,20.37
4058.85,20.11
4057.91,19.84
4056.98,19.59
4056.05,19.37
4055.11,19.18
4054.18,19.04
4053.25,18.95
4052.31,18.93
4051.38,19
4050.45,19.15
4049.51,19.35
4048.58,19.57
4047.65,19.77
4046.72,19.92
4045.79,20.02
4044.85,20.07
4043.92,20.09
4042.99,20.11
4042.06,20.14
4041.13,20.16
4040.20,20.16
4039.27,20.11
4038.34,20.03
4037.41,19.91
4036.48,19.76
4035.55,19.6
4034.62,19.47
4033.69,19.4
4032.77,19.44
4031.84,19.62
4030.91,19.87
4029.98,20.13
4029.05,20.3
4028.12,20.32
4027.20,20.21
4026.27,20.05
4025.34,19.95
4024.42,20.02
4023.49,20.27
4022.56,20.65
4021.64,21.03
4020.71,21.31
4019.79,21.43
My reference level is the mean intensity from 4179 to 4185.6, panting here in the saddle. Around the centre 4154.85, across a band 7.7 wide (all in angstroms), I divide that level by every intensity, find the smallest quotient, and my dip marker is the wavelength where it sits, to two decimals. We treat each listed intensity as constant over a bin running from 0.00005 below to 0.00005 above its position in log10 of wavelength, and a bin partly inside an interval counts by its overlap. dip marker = 4151.48 angstroms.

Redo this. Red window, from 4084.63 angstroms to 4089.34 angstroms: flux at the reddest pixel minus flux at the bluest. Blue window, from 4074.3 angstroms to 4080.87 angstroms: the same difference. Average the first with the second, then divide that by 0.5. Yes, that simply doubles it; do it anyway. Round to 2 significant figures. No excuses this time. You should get 2.9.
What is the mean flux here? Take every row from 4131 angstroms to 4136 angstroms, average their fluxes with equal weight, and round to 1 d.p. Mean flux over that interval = 20.3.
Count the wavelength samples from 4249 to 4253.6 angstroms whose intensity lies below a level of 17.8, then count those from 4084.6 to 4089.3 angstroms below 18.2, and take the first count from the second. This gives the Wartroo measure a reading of -5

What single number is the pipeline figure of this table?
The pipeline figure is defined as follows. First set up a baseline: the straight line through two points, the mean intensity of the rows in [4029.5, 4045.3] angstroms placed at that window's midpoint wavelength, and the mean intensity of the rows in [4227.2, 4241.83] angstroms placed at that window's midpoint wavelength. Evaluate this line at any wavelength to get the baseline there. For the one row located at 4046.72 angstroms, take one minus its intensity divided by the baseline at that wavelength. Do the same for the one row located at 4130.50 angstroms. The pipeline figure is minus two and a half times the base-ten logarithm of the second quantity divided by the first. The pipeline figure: -2.8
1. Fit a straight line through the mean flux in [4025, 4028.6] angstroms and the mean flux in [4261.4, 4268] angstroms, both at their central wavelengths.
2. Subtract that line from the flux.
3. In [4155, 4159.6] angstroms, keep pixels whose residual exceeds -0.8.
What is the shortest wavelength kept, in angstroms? 4155.31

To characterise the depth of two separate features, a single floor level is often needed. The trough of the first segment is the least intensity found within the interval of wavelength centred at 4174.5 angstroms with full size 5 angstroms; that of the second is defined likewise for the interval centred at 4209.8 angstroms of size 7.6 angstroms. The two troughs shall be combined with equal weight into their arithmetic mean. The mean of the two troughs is 17.3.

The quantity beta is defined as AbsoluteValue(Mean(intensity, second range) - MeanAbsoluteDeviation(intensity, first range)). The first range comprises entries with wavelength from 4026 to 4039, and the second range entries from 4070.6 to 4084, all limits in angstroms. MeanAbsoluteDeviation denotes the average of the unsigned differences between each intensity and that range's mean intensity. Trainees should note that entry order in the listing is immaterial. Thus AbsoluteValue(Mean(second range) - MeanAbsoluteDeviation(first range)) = 23.1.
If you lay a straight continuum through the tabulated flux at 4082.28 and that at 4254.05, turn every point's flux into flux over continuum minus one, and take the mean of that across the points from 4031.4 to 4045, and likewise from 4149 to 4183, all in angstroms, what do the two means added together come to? -0.33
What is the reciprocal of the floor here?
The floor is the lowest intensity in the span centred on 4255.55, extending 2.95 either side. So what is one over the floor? 0.0627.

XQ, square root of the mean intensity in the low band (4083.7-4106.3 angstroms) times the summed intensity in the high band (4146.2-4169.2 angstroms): 101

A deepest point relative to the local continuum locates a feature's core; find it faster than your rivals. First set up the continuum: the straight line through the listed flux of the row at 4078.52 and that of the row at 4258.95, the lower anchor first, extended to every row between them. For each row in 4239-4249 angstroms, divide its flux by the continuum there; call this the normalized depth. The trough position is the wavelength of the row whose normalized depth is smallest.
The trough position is 4242.32 angstroms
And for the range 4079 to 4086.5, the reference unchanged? 4086.04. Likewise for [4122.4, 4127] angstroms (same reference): 4123.85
